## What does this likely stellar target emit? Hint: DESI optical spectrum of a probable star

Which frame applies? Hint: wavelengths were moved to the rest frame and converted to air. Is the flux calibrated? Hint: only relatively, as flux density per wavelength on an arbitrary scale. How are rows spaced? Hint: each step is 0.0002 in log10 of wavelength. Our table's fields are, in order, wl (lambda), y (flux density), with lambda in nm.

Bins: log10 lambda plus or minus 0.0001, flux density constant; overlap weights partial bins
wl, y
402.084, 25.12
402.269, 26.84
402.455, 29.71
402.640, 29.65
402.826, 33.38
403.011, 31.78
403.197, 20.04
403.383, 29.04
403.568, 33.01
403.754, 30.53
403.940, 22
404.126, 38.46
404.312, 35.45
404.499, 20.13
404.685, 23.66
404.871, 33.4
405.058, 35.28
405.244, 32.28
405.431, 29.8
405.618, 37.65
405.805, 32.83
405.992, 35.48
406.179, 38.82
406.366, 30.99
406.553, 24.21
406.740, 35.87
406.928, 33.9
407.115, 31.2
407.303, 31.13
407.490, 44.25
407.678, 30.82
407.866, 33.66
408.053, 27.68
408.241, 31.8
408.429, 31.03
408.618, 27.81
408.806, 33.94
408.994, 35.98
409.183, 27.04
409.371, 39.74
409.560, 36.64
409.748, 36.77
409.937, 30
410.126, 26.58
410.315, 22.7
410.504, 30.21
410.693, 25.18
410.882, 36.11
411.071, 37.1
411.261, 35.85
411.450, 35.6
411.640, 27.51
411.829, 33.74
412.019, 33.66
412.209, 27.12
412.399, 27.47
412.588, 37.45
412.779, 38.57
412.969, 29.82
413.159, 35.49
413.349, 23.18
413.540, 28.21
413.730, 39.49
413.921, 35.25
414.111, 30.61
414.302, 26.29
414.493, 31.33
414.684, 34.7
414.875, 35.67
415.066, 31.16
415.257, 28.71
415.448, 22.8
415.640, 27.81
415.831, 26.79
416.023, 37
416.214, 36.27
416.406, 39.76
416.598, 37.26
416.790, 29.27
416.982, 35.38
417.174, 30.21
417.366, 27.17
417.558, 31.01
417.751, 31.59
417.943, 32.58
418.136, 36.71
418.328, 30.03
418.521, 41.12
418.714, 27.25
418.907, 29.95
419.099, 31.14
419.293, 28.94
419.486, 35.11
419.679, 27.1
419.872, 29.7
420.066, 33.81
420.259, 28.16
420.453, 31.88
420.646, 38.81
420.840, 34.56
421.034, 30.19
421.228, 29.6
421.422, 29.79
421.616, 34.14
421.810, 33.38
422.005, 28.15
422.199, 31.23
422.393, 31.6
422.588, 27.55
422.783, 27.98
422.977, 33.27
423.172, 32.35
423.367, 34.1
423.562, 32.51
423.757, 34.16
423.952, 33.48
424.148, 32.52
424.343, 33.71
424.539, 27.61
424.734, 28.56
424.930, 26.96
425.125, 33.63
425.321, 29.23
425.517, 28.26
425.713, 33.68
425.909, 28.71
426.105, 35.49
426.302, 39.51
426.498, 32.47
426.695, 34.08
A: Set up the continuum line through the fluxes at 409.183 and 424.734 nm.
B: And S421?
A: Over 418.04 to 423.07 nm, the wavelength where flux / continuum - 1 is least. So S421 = 419.679 nm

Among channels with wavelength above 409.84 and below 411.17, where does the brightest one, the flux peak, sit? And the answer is 411.071 nm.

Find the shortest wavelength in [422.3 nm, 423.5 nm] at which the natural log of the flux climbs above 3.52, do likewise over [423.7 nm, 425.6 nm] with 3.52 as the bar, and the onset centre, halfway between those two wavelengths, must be 423.56 nm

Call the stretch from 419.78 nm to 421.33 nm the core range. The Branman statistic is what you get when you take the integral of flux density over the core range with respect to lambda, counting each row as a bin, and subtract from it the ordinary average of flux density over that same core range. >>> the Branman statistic 18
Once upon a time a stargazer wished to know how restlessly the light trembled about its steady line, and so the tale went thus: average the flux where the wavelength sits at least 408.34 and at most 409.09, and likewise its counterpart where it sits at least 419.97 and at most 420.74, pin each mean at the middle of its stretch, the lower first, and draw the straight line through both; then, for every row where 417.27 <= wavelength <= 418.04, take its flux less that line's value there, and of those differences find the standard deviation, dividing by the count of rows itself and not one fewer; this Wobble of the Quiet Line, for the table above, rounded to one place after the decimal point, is 2.0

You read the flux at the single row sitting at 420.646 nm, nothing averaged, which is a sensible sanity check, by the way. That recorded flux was 38.81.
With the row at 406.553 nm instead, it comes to 24.21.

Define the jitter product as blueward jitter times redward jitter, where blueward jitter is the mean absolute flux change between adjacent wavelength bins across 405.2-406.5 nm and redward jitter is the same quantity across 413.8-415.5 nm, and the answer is 19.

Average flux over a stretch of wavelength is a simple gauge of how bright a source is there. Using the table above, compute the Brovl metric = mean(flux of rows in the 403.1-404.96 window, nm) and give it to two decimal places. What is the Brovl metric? 28.57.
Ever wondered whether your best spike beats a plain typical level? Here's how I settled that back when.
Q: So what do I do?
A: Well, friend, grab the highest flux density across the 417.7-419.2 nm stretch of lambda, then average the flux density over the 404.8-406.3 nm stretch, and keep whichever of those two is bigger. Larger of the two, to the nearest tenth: 41.1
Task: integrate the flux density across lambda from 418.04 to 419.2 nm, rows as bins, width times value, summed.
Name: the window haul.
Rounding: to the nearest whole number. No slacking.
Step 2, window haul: 38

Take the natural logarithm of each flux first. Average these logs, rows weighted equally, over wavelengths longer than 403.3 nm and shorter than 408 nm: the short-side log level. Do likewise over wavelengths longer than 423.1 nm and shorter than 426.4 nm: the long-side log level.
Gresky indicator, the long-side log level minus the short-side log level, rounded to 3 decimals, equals 0.006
